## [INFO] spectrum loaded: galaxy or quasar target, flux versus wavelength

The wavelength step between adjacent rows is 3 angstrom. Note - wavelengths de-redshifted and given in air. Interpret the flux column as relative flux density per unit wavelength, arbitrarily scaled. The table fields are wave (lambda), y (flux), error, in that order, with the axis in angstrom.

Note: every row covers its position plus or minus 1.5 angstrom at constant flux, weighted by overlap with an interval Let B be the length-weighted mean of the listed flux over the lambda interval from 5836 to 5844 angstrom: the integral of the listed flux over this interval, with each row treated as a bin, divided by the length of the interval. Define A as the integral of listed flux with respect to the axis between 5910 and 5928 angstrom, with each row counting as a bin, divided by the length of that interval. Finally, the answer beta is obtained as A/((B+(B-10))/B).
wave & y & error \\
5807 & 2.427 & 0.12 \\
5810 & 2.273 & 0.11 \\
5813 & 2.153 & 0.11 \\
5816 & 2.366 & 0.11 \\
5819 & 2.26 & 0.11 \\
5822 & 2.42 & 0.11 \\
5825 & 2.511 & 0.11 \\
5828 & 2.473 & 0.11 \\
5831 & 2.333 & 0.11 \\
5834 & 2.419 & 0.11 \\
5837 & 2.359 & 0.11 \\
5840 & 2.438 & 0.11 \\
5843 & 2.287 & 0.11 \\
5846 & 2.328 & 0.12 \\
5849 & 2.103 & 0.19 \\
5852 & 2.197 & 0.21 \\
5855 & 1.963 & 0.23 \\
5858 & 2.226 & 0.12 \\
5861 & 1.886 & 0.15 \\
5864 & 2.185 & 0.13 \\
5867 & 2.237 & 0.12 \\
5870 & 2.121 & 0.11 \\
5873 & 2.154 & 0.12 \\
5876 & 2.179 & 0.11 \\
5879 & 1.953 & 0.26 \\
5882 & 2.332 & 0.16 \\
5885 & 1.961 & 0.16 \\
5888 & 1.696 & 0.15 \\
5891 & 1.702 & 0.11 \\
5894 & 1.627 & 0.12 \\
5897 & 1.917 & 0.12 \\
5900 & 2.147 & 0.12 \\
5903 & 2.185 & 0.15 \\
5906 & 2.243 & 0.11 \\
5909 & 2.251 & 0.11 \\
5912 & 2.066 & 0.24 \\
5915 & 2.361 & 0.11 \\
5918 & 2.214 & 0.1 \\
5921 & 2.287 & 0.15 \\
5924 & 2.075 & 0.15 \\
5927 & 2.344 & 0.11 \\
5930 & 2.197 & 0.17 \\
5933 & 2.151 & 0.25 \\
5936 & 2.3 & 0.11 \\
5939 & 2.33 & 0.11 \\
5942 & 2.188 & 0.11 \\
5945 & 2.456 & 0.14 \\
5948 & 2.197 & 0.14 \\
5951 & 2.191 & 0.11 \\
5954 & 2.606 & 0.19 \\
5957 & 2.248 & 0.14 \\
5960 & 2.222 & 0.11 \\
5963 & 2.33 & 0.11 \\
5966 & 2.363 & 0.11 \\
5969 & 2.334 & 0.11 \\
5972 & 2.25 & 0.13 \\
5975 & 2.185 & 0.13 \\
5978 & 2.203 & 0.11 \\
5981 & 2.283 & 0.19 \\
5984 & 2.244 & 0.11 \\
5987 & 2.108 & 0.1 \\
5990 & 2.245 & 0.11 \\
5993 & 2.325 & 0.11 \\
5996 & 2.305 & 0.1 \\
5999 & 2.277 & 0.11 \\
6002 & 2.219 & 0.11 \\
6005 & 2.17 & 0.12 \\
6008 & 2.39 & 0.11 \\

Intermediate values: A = 2.22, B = 2.37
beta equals -1.00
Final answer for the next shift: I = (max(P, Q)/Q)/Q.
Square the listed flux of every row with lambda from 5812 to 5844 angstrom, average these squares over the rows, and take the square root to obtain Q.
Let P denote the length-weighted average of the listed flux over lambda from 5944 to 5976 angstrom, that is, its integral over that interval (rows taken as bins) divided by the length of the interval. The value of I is 0.42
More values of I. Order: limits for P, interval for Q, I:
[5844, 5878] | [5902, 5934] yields 0.45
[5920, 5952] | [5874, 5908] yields 0.56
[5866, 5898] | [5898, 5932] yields 0.45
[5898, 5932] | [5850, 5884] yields 0.49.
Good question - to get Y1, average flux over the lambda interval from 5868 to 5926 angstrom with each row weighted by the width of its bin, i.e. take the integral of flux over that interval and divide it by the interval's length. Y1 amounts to 2.08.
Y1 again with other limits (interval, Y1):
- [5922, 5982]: 2.27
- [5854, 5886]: 2.11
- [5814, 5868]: 2.28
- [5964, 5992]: 2.25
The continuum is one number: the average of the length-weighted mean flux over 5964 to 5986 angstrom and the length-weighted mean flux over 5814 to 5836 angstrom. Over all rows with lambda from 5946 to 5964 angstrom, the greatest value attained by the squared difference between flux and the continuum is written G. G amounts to 0.08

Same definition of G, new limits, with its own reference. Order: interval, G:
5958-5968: 0.01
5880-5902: 0.49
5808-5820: 0.03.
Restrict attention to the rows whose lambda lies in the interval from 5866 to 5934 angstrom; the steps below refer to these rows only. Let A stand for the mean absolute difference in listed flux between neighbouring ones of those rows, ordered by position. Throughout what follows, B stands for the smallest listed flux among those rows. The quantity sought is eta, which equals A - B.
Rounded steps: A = 0.16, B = 1.627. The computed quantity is -1.5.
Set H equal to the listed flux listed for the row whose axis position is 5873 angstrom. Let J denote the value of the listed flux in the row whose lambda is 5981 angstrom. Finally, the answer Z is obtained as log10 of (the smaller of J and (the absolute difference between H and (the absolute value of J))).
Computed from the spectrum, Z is -0.89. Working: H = 2.154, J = 2.283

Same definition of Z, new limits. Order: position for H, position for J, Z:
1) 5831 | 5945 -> -0.91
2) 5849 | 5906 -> -0.85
